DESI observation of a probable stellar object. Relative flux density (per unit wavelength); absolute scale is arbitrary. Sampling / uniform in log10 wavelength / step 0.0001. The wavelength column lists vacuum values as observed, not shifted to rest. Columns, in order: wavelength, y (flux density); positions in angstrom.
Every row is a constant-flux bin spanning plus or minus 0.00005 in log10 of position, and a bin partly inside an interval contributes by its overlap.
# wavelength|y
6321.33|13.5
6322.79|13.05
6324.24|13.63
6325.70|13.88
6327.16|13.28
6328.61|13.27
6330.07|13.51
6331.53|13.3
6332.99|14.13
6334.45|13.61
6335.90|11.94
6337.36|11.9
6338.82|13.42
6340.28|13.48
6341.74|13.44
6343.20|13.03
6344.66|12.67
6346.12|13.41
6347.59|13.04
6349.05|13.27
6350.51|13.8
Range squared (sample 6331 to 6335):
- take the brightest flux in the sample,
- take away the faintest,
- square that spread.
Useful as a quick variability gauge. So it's 0.69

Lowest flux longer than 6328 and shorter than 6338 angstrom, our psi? 11.9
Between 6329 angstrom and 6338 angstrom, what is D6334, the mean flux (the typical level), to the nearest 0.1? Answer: 13.1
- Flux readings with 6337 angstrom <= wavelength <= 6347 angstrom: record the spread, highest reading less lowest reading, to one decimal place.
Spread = 1.6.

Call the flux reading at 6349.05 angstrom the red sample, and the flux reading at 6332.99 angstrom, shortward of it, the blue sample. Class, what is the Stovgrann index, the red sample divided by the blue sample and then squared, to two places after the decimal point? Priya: 0.88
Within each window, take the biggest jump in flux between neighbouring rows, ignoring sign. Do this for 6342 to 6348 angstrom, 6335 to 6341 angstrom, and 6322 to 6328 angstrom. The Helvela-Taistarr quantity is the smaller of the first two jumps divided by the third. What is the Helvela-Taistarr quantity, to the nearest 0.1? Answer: 1.2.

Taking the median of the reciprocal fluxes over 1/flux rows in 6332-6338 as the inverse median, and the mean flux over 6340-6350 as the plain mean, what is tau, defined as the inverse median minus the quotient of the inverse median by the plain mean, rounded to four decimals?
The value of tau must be 0.0727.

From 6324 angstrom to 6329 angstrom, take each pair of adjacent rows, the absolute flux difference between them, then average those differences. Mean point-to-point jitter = 0.29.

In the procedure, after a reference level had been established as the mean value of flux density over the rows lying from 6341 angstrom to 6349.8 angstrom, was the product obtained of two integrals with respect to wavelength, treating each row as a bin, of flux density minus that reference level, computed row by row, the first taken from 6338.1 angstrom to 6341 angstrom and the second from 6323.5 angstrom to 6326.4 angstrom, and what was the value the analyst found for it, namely 1.6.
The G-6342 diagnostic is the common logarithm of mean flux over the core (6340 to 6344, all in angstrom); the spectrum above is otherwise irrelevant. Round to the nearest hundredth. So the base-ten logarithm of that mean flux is 1.12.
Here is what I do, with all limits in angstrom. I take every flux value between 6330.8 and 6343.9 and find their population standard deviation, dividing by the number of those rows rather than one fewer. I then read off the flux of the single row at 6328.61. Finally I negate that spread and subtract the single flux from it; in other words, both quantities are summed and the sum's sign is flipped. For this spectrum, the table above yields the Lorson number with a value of -14.0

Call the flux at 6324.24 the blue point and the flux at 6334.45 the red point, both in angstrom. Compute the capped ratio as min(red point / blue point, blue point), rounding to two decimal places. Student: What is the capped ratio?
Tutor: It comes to 1.00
